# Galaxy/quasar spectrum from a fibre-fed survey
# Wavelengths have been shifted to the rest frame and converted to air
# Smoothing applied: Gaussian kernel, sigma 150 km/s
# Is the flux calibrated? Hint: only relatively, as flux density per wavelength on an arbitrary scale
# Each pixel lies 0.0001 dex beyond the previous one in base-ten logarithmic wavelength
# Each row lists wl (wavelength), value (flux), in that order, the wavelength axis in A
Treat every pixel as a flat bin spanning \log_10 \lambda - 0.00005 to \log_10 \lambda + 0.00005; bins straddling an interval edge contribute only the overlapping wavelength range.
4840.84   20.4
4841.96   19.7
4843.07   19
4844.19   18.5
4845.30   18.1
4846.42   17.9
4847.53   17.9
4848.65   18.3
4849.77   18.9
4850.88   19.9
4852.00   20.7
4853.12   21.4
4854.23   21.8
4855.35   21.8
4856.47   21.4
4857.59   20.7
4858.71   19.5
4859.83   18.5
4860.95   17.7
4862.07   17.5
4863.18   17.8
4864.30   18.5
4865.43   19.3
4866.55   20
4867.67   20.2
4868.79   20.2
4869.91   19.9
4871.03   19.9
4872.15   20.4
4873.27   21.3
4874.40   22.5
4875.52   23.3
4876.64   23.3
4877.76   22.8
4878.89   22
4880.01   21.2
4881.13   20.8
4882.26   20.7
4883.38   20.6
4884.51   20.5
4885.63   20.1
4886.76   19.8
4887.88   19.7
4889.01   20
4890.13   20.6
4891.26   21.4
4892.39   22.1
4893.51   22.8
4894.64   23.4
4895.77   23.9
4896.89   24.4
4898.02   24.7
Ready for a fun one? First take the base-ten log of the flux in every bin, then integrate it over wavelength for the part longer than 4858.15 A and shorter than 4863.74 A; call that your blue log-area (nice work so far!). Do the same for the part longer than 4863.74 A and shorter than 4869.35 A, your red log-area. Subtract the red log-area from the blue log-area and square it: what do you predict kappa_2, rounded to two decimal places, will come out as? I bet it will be 0.04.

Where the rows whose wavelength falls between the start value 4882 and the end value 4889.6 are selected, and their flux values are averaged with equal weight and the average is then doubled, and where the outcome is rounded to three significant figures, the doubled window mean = 40.4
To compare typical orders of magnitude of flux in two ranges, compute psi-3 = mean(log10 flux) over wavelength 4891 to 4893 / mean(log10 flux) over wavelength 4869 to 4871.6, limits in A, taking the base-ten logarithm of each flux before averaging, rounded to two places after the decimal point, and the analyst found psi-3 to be 1.03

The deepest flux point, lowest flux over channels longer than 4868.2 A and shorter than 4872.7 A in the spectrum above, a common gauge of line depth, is 19.9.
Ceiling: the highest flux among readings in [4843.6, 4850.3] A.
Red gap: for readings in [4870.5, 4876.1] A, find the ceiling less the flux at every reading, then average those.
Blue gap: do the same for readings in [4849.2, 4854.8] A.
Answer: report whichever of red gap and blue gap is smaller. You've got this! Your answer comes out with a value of -2.6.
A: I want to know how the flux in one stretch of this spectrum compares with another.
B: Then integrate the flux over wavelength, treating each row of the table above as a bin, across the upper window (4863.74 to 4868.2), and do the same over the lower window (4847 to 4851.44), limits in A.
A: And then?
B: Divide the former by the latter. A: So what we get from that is 1.04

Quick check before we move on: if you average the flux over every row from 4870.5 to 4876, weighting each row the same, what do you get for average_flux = 21.5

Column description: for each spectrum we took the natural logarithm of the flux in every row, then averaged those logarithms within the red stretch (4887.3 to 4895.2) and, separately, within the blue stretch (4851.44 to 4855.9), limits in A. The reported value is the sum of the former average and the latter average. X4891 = 6.13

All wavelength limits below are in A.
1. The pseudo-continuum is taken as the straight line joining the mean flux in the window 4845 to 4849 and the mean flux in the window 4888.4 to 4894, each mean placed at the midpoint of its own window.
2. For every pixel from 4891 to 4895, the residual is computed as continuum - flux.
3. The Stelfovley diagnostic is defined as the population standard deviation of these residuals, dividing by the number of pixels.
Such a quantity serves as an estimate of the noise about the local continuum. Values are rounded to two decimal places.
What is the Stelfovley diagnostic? 0.65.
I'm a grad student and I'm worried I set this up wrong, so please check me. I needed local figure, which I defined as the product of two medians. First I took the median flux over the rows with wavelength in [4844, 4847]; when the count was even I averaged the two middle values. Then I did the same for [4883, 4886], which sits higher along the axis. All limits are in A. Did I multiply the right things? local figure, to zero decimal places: 371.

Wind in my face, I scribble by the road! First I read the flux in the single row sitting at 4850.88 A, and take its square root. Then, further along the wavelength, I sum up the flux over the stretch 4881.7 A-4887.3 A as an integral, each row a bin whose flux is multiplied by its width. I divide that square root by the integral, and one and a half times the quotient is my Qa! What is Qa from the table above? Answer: 0.059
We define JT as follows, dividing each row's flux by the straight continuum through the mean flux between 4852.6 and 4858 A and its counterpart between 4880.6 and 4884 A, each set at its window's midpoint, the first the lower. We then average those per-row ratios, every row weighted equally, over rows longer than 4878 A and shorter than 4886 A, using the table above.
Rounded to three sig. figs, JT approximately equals 1.01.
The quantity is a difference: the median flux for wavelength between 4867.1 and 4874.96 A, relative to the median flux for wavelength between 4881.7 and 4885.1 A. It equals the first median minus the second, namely -0.4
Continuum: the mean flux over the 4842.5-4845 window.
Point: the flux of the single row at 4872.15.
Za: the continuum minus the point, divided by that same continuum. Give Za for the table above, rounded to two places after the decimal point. -0.09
